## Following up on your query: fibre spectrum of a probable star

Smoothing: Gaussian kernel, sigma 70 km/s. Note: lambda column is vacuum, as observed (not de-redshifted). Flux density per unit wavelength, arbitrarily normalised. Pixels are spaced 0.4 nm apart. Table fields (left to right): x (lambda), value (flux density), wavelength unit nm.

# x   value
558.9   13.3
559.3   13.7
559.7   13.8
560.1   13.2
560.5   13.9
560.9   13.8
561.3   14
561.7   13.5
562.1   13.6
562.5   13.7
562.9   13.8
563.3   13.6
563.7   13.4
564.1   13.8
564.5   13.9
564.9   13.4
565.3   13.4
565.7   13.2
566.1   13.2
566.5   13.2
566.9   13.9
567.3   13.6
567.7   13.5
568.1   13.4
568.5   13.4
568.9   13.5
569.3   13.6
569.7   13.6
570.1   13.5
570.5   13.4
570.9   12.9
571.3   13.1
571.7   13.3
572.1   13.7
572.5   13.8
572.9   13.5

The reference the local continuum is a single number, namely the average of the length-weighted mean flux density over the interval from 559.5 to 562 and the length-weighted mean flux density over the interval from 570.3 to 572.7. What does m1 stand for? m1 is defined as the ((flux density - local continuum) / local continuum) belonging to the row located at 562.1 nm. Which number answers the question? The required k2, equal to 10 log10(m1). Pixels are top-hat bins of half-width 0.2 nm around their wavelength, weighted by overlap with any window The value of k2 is -23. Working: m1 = 0.005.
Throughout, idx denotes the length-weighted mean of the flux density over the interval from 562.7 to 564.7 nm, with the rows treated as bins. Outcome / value 13.7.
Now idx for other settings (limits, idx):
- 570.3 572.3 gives 13.3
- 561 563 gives 13.7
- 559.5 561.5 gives 13.7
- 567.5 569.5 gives 13.5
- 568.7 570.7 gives 13.5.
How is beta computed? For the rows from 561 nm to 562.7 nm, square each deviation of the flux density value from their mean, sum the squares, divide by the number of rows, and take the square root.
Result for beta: 0.187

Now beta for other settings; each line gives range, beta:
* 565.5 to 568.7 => 0.228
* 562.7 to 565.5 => 0.203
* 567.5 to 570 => 0.082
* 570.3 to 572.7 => 0.314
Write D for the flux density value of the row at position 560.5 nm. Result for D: 13.9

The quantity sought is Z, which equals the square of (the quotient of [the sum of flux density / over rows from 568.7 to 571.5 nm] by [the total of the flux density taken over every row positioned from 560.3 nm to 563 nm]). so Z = 0.94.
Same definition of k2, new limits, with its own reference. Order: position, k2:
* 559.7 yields -17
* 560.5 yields -16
